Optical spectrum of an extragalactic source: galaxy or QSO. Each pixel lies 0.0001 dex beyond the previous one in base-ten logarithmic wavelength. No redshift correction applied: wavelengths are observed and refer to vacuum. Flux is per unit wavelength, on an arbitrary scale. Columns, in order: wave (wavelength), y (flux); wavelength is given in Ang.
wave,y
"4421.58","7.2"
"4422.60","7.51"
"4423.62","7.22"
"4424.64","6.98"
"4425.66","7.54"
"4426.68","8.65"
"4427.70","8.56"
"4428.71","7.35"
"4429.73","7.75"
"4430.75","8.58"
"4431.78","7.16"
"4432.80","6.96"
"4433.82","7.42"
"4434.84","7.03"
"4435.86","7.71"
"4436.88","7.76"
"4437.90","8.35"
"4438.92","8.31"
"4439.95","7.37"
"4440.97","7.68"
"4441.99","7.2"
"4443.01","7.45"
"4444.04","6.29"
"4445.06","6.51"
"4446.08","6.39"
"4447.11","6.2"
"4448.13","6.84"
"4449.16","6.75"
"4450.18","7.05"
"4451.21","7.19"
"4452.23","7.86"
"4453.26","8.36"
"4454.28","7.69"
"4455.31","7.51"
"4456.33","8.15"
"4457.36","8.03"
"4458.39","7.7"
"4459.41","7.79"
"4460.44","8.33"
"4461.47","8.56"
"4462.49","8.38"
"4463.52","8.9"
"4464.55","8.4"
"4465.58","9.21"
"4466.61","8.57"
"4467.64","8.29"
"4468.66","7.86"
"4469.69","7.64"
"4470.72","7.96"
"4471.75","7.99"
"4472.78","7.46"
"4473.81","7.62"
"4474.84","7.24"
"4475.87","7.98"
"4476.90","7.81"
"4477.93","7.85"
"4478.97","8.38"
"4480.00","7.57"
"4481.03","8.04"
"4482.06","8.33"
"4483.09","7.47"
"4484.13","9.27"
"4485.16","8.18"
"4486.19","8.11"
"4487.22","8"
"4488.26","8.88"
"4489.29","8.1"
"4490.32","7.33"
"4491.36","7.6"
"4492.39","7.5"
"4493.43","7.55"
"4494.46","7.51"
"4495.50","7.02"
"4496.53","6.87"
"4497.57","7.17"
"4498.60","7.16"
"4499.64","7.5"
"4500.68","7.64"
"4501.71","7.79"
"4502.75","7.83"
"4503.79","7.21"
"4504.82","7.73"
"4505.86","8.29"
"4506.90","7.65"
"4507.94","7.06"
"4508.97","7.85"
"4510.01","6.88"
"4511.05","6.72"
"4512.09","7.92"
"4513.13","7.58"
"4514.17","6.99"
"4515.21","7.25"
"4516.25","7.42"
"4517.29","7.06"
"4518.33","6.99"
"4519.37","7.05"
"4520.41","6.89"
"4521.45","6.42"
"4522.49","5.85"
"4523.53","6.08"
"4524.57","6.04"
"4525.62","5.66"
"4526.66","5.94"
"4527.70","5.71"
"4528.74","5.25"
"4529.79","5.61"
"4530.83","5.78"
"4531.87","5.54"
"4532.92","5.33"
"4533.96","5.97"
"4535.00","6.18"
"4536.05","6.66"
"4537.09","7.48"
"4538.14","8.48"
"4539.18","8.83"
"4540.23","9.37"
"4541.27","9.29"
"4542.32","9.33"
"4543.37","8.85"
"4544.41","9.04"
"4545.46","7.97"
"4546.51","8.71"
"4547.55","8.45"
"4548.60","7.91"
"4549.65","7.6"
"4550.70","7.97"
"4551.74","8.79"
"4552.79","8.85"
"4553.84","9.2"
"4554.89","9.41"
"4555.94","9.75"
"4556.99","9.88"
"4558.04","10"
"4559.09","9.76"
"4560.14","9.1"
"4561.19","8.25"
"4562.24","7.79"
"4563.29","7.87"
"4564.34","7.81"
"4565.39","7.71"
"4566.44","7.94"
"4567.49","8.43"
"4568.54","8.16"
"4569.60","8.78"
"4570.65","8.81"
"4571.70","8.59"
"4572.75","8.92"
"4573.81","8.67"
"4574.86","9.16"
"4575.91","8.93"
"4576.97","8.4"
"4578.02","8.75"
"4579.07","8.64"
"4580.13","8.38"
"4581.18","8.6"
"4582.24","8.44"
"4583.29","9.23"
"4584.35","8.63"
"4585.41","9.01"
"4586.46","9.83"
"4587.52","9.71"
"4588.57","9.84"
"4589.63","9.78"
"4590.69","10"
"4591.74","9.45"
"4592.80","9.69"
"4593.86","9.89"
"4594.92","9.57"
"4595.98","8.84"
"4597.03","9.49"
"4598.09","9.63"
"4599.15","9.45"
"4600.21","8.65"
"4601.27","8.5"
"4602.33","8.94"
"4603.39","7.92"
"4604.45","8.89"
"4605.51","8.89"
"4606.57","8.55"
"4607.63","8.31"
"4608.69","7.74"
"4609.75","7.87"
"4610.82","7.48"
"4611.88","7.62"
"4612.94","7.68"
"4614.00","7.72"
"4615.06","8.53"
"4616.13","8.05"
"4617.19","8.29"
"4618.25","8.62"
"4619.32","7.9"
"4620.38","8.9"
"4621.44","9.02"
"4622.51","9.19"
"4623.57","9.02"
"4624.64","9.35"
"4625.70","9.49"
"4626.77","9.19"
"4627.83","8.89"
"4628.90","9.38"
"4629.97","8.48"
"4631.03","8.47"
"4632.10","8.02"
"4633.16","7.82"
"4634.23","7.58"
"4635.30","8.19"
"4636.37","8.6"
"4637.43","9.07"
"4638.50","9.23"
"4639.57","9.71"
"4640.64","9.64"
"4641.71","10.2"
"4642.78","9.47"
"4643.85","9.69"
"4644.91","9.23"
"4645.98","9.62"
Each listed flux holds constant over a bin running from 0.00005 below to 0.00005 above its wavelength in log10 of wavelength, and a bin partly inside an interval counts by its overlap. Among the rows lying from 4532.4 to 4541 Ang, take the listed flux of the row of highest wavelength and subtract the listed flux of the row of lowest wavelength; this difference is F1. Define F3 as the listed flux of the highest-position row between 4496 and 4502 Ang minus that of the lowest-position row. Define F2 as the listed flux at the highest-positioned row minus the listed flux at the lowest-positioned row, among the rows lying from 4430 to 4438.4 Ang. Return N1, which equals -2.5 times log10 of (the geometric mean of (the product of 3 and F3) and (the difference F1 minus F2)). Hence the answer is -1.3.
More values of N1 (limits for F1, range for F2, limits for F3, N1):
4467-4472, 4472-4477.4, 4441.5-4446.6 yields -0.2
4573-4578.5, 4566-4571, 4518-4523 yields -0.5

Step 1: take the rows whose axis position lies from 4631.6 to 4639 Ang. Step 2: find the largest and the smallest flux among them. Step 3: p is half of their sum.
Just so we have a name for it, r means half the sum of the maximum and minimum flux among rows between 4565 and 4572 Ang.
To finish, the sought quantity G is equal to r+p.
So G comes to 16.7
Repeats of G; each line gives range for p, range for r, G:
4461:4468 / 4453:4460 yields 16.7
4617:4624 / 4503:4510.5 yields 16.1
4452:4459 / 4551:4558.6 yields 17.3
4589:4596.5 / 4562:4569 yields 17.5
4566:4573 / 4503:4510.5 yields 16.0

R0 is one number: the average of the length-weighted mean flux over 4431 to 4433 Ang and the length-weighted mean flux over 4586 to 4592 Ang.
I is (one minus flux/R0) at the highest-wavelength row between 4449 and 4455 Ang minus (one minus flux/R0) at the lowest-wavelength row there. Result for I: -0.11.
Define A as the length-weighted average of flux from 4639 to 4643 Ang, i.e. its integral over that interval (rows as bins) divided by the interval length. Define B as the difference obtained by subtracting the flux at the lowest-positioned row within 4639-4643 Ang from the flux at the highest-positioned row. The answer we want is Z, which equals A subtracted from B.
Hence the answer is -10.00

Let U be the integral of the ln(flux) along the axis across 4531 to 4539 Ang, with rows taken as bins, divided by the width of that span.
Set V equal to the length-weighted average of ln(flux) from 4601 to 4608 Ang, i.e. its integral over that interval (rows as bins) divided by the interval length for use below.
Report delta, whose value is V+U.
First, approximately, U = 1.87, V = 2.15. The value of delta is 4.02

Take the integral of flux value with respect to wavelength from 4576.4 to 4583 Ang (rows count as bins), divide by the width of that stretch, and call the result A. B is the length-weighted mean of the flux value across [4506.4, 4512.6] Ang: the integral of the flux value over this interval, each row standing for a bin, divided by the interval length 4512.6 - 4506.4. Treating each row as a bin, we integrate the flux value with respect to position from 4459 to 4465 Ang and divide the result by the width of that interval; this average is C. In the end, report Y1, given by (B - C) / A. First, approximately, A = 8.6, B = 7.3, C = 8.4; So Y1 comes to -0.1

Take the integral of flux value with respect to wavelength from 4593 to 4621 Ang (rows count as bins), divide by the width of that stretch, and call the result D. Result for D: 8.6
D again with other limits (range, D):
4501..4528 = 7.0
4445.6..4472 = 7.8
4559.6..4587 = 8.6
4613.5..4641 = 8.7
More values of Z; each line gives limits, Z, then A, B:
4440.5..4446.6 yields -8.20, 6.9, -1.3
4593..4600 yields -9.89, 9.4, -0.4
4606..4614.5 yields -8.71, 7.9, -0.8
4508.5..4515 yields -8.17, 7.3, -0.9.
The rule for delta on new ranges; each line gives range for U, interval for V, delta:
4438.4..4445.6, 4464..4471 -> 4.09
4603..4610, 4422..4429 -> 4.16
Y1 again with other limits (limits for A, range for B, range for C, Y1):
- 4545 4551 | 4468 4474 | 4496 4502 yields 0.1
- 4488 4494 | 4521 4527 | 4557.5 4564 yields -0.4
